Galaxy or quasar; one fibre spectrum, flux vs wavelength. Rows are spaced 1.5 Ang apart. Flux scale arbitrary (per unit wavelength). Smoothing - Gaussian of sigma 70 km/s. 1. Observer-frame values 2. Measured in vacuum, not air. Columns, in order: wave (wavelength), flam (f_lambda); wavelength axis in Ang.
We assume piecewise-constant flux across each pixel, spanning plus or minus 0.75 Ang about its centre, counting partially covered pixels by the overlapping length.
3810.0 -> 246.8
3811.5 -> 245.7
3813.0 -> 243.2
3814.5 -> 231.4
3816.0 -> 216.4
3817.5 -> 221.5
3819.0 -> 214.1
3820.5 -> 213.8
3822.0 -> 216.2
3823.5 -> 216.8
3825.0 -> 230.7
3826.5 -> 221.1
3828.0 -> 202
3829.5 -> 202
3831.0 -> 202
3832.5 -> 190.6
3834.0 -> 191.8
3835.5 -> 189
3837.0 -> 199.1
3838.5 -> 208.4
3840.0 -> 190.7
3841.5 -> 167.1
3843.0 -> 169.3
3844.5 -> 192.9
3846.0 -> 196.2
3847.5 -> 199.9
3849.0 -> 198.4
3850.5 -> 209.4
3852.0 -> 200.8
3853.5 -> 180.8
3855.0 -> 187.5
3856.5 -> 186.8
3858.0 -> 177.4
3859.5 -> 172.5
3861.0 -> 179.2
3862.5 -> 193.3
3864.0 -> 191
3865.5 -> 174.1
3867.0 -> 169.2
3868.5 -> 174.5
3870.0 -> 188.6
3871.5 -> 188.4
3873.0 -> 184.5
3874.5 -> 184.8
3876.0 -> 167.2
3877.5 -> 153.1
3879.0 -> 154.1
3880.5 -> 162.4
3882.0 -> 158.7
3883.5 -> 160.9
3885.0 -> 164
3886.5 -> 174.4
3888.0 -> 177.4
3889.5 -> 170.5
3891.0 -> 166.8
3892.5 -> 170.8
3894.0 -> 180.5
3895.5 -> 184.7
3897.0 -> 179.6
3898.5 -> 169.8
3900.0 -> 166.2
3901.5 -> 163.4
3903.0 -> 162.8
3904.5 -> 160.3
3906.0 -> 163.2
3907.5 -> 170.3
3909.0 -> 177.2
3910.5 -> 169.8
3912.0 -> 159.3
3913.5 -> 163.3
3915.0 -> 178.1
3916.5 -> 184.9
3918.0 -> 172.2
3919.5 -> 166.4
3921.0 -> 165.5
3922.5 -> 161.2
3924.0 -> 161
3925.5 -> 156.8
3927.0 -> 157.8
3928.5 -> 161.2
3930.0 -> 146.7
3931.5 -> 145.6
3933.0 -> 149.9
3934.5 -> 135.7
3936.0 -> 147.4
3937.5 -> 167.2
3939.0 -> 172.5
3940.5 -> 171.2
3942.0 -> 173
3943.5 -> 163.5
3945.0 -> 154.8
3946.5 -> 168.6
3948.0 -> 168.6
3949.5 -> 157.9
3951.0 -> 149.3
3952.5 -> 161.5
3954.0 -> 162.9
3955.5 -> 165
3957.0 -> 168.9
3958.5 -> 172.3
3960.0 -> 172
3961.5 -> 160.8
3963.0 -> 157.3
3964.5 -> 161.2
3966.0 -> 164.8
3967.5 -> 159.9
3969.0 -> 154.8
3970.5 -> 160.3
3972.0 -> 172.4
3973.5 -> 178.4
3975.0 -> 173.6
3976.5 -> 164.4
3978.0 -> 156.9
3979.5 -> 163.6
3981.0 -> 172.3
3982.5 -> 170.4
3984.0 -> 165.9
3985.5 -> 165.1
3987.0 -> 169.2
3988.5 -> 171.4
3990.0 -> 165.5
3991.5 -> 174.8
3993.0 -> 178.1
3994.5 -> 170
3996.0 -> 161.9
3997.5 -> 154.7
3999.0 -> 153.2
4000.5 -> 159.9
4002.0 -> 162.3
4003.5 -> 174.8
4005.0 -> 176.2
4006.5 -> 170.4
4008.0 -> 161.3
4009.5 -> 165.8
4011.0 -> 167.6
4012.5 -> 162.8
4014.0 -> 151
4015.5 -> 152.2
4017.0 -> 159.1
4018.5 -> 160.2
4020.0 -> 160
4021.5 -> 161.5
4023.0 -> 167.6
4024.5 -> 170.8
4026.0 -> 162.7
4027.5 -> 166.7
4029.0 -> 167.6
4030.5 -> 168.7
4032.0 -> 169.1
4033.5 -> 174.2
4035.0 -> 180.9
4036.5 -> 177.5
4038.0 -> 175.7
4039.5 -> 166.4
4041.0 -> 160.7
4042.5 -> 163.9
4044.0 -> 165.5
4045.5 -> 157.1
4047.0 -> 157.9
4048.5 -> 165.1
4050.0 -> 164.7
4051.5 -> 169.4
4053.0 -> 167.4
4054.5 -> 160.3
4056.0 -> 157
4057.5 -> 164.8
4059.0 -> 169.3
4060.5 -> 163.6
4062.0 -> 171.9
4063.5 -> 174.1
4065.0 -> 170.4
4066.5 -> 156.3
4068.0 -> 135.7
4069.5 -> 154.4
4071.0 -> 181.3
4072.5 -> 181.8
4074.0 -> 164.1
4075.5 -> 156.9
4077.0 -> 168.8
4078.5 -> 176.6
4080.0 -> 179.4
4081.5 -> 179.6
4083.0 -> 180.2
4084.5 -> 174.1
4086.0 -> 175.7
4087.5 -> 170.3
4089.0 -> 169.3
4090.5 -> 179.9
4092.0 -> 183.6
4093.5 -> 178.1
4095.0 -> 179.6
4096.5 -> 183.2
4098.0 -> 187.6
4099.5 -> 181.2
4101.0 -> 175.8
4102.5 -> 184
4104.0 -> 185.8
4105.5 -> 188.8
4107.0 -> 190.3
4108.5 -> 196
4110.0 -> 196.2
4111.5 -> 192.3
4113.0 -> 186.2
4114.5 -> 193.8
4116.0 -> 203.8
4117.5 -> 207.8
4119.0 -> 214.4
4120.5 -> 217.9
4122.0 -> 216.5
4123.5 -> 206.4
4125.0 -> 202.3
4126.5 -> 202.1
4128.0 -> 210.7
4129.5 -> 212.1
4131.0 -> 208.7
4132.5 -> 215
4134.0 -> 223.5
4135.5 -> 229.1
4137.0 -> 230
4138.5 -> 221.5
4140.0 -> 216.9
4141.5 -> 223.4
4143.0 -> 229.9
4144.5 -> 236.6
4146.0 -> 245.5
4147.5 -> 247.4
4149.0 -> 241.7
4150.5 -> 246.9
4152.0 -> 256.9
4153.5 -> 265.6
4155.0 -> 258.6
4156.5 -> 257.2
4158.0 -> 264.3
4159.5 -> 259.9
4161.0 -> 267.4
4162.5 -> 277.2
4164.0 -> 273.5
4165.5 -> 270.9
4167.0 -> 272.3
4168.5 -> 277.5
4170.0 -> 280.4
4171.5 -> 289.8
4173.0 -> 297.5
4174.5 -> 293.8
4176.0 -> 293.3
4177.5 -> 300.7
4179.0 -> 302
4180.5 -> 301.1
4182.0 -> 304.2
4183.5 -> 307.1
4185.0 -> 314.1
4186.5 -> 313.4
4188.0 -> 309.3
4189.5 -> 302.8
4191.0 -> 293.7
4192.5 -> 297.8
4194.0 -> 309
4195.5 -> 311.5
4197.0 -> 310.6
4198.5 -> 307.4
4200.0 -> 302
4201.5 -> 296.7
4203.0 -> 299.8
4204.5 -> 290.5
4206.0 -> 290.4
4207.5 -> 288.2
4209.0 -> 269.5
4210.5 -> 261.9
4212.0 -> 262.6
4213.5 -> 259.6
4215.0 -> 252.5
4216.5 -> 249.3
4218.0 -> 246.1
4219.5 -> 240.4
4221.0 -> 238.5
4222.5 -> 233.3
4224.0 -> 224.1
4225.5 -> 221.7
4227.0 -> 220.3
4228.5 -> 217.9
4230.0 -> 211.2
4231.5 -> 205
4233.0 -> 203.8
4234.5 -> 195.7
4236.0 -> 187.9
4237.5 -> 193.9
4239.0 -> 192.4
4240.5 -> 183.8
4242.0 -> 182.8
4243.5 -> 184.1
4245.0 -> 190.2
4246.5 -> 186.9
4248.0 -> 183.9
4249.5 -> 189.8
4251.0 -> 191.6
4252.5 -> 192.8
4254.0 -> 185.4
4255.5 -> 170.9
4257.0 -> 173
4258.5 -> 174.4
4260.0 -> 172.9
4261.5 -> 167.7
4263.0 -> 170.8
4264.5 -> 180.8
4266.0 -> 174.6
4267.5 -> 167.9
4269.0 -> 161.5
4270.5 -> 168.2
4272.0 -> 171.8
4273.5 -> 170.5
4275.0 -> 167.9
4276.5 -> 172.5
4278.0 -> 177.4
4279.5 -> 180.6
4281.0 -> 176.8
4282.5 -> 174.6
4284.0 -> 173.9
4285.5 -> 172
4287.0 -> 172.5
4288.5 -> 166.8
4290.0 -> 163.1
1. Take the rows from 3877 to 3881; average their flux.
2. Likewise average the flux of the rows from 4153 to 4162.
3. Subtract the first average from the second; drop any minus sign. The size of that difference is 106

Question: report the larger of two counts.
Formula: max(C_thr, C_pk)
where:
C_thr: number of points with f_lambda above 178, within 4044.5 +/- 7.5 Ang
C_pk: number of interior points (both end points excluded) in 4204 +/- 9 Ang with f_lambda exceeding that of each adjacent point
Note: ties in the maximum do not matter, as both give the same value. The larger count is 1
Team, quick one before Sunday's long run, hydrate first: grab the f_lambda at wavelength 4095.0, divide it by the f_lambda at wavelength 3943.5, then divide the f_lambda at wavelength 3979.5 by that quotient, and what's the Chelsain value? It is 149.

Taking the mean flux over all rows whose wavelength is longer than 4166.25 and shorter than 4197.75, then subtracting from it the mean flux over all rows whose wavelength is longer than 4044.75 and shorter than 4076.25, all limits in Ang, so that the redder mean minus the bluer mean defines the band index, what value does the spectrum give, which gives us 135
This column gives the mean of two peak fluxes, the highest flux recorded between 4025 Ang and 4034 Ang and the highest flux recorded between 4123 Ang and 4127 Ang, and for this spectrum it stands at 190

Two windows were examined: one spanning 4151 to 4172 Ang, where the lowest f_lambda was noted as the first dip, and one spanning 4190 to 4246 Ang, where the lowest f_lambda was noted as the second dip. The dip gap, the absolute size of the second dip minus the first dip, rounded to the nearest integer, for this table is 74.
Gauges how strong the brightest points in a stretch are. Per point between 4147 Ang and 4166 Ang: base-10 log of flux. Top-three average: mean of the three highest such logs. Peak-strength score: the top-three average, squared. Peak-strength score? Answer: 5.9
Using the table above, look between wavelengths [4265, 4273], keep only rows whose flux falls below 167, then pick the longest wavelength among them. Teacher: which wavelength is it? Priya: 4269.0 Ang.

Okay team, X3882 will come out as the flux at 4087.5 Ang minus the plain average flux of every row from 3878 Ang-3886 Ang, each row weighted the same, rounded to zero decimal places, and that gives 10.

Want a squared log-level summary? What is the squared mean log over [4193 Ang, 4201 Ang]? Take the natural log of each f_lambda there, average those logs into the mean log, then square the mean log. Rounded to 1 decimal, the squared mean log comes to 32.8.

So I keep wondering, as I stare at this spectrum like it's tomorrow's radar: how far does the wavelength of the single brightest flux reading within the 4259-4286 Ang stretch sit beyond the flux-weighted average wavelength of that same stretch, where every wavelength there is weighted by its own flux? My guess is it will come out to -8.3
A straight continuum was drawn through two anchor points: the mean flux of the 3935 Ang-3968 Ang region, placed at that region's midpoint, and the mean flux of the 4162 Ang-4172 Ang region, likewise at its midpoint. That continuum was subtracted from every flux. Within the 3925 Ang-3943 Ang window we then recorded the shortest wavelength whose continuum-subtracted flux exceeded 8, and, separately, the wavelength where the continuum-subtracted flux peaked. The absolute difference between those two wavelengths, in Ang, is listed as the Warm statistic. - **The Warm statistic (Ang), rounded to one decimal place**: 10.5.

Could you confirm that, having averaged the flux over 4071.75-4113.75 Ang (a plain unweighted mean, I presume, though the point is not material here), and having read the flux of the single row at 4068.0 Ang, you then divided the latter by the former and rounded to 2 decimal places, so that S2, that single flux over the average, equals 0.75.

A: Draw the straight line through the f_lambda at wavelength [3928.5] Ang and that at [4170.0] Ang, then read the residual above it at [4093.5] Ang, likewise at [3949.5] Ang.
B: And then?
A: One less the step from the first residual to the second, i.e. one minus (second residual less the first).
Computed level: -50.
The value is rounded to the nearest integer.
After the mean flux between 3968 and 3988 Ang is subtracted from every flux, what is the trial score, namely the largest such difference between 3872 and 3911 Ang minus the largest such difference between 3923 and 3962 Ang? 12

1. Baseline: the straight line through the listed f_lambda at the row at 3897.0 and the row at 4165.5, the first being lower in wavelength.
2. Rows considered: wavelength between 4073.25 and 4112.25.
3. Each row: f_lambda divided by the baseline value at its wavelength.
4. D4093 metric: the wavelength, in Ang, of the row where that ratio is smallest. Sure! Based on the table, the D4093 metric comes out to 4075.5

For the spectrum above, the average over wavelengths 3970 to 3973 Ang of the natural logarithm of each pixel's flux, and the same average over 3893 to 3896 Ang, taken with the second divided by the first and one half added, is 1.52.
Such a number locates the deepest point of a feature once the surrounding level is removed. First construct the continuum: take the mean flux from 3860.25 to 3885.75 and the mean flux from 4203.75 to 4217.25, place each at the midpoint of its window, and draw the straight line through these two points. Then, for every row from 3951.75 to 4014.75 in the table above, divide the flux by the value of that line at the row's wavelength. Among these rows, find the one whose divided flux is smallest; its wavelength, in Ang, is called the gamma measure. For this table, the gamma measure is 4014.0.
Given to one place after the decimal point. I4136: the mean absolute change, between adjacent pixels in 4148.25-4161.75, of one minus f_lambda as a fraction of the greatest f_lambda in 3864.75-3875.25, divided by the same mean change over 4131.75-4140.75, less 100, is -98.9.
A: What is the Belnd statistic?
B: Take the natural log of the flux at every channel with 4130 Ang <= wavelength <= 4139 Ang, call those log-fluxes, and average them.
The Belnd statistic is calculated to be 5.40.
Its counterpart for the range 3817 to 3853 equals 5.30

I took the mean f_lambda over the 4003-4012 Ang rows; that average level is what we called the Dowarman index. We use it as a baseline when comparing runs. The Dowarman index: 169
